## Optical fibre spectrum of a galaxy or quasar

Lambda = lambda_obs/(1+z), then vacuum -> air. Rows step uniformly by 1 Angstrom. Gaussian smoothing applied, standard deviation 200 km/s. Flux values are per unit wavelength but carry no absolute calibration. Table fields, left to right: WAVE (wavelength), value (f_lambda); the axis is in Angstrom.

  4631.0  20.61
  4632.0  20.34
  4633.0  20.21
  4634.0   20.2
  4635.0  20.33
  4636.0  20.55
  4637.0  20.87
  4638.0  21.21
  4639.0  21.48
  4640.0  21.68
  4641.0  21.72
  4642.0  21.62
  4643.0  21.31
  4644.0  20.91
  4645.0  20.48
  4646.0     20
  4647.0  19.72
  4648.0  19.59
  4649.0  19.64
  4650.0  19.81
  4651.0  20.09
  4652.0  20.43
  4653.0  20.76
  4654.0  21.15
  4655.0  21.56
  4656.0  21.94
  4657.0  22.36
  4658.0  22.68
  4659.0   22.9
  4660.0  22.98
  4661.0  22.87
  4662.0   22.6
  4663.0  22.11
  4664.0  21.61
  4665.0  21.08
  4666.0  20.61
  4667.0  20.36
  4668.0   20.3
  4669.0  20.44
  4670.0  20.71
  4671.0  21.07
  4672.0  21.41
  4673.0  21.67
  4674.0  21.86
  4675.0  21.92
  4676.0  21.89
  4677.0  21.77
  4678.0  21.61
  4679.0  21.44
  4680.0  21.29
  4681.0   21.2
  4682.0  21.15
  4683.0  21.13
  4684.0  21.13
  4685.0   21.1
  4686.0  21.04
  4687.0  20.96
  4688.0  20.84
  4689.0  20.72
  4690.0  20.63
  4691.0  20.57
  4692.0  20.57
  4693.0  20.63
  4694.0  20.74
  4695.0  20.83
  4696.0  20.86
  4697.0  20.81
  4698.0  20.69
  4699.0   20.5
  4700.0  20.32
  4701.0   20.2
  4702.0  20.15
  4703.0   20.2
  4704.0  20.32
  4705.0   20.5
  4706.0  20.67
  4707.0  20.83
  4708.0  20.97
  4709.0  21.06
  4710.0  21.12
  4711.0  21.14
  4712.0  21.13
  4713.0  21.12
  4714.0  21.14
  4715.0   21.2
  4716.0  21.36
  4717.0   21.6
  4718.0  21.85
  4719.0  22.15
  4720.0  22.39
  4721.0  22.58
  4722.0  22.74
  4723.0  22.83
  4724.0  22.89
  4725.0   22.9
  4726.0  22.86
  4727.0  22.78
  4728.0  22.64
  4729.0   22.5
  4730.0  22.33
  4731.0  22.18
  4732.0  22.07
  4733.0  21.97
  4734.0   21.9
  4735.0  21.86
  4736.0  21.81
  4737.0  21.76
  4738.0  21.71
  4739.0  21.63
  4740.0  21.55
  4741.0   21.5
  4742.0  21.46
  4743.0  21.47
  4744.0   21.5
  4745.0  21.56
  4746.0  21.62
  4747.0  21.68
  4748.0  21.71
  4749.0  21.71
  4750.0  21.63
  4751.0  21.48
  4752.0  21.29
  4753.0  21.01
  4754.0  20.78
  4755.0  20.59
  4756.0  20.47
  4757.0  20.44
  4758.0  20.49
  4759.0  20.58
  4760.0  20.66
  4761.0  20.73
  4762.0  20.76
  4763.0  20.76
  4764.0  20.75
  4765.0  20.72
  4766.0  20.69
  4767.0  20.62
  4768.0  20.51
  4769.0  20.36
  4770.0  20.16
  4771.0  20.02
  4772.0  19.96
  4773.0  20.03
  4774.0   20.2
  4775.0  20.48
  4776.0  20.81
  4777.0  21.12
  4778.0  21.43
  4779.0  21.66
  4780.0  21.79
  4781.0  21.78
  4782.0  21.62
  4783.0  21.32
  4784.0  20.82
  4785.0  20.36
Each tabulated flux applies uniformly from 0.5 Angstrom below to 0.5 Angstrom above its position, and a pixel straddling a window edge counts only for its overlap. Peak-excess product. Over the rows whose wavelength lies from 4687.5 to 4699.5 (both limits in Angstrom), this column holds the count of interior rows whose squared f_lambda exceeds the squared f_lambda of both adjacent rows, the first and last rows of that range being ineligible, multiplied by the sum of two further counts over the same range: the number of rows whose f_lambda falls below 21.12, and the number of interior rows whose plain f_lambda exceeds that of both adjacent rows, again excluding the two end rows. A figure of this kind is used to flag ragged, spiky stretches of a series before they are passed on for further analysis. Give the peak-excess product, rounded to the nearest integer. 13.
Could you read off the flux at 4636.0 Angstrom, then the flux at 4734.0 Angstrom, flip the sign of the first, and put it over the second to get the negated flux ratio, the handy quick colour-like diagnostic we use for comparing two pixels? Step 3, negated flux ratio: -0.94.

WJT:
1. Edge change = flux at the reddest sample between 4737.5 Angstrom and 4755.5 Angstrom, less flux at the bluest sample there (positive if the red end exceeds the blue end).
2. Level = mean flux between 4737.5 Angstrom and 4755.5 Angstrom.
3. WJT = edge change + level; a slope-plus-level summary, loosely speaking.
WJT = 20.3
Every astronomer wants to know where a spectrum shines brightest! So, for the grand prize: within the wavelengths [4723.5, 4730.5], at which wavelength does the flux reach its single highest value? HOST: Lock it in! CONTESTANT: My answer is 4725.0 Angstrom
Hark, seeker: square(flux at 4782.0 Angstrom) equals 467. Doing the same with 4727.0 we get 519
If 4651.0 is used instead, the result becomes 404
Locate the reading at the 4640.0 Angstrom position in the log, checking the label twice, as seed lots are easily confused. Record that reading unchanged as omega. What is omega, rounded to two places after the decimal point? 21.68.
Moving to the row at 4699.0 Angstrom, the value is 20.50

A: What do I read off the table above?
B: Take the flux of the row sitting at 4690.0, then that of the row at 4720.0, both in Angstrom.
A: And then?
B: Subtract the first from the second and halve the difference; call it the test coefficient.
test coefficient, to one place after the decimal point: 0.9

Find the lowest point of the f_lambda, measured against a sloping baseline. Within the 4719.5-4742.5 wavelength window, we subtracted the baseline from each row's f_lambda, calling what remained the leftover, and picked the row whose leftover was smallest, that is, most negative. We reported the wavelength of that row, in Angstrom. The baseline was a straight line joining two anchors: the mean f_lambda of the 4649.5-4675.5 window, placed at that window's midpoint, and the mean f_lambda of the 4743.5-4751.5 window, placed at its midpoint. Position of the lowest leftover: 4742.0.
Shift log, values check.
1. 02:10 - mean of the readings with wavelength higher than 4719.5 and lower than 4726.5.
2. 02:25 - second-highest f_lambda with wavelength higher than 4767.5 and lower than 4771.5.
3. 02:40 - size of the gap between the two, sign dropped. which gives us 2.4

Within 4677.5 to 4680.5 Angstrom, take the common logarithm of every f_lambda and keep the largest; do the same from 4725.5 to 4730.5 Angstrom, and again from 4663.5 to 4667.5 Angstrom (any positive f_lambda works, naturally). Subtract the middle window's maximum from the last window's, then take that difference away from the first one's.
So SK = 1.36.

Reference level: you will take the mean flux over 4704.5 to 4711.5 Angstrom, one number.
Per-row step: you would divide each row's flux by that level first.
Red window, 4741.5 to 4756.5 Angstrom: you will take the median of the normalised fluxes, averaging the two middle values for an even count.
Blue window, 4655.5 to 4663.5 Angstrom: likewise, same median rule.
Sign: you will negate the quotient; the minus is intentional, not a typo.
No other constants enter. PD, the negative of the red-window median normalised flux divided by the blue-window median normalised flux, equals -0.95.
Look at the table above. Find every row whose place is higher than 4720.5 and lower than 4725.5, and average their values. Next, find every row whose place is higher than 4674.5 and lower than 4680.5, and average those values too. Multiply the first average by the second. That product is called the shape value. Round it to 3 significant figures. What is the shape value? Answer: 493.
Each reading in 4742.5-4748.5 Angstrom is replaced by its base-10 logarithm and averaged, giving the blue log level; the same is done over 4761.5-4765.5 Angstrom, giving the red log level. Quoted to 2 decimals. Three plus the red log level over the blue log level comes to 3.99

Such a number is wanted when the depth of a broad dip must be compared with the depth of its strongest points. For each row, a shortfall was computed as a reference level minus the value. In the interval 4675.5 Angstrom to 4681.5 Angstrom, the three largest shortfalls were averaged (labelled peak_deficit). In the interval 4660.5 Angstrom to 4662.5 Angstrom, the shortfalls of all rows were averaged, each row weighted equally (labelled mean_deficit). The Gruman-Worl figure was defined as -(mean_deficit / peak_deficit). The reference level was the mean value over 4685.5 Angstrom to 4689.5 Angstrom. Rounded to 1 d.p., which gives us -4.4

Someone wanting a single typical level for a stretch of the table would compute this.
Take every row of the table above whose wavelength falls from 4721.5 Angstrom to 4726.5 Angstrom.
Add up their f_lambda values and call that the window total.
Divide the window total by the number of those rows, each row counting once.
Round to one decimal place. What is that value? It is 22.8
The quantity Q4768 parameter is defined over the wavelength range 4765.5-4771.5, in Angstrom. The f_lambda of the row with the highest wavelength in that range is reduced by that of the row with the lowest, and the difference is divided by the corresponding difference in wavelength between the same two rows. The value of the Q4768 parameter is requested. -0.13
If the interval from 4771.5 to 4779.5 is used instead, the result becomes 0.24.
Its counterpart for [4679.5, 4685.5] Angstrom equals -0.04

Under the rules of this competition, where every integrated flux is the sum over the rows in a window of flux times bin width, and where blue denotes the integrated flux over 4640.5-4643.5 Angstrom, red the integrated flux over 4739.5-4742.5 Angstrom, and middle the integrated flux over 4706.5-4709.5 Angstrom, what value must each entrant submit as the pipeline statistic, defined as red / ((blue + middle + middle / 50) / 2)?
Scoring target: 1.00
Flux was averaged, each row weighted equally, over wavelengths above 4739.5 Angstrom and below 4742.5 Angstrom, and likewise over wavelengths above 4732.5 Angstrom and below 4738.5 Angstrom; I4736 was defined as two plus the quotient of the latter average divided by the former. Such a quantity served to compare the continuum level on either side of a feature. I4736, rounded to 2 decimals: 3.02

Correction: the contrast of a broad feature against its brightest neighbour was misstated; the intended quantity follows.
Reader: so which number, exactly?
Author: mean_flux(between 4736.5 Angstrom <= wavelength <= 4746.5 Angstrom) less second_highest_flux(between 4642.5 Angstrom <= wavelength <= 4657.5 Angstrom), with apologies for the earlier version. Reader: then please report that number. -0.36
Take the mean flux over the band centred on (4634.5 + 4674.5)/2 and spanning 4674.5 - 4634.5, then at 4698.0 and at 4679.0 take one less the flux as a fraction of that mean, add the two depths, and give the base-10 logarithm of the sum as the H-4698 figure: -2.0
